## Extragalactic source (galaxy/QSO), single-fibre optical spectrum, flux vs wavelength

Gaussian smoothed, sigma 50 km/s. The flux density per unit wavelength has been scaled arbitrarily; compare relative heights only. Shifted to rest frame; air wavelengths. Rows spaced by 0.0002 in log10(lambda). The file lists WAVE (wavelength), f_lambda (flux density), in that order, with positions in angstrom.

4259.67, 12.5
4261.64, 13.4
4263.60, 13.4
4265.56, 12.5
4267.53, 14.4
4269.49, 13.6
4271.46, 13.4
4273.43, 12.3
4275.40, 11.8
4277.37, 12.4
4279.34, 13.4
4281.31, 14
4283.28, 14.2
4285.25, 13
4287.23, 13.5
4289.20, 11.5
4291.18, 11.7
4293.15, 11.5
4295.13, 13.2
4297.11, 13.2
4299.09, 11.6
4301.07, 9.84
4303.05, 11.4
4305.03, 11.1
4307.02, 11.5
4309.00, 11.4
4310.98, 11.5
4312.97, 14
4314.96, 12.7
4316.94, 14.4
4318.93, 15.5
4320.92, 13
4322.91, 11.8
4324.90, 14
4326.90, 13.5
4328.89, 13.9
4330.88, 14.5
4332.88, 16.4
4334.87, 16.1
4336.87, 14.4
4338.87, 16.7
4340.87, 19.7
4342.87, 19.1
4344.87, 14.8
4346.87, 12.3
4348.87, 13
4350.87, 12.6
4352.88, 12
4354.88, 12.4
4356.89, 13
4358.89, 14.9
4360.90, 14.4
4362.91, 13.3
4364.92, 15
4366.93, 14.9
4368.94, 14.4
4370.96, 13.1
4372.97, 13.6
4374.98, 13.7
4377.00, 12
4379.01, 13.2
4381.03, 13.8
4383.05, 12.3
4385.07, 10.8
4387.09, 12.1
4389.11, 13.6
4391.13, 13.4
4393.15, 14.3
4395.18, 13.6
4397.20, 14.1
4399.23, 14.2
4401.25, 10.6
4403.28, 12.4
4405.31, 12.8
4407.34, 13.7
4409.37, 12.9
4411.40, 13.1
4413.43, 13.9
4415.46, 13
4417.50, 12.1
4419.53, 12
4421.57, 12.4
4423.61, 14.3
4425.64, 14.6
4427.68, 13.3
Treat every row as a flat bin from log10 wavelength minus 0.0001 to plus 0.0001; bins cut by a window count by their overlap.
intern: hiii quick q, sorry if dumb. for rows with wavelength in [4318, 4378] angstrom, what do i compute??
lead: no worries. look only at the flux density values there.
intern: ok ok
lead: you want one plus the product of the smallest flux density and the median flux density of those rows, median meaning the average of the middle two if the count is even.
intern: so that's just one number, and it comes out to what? 166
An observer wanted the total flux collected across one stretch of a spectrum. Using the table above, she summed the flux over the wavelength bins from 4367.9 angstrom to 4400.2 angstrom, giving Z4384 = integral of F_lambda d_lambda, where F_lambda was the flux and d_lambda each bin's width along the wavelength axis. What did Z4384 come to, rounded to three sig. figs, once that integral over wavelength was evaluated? 428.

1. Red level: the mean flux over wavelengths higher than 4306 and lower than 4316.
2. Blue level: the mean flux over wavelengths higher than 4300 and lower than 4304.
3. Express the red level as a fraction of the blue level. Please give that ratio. 1.15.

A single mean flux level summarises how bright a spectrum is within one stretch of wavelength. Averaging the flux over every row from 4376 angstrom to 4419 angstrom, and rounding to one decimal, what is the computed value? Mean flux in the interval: 12.9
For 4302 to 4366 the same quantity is 13.9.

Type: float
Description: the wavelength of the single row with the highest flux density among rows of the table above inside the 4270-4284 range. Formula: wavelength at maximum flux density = 4283.28 angstrom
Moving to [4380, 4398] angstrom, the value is 4393.15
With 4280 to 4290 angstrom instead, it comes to 4283.28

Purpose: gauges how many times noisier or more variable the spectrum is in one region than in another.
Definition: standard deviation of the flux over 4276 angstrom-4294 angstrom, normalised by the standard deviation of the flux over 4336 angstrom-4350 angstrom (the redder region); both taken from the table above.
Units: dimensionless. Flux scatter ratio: 0.4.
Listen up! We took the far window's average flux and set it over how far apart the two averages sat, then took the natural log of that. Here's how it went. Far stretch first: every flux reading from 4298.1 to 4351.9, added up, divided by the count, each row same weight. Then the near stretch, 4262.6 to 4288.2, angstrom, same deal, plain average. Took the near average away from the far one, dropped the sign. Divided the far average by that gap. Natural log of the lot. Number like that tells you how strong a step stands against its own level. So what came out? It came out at 3.3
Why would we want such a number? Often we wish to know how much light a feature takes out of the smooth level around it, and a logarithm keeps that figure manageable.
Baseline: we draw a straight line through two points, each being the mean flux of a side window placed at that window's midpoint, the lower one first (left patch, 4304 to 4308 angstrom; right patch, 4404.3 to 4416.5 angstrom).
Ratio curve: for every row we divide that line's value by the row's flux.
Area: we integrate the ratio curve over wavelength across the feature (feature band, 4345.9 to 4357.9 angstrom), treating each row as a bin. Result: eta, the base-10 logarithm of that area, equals 1.07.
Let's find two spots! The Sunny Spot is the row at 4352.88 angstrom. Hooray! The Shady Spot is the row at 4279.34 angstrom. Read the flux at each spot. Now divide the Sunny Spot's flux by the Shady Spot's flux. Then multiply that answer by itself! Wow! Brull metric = 0.802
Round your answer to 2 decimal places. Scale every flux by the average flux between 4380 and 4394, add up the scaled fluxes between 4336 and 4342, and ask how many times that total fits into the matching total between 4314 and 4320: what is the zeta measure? 0.84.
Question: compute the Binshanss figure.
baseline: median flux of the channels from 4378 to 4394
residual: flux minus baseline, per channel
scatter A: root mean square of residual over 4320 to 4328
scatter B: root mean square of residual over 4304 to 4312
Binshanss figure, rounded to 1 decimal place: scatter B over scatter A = 2.3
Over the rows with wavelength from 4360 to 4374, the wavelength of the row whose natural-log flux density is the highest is 4364.92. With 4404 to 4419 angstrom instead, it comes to 4413.43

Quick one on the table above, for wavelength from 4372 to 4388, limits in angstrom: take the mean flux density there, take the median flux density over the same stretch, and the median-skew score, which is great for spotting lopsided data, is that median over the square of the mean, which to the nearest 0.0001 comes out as 0.0792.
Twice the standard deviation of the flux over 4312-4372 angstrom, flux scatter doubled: 3.7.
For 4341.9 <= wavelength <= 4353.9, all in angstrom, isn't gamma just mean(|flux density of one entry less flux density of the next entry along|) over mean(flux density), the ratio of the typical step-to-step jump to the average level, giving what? 0.12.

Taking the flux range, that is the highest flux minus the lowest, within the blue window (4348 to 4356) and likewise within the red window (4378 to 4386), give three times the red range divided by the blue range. 9.0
